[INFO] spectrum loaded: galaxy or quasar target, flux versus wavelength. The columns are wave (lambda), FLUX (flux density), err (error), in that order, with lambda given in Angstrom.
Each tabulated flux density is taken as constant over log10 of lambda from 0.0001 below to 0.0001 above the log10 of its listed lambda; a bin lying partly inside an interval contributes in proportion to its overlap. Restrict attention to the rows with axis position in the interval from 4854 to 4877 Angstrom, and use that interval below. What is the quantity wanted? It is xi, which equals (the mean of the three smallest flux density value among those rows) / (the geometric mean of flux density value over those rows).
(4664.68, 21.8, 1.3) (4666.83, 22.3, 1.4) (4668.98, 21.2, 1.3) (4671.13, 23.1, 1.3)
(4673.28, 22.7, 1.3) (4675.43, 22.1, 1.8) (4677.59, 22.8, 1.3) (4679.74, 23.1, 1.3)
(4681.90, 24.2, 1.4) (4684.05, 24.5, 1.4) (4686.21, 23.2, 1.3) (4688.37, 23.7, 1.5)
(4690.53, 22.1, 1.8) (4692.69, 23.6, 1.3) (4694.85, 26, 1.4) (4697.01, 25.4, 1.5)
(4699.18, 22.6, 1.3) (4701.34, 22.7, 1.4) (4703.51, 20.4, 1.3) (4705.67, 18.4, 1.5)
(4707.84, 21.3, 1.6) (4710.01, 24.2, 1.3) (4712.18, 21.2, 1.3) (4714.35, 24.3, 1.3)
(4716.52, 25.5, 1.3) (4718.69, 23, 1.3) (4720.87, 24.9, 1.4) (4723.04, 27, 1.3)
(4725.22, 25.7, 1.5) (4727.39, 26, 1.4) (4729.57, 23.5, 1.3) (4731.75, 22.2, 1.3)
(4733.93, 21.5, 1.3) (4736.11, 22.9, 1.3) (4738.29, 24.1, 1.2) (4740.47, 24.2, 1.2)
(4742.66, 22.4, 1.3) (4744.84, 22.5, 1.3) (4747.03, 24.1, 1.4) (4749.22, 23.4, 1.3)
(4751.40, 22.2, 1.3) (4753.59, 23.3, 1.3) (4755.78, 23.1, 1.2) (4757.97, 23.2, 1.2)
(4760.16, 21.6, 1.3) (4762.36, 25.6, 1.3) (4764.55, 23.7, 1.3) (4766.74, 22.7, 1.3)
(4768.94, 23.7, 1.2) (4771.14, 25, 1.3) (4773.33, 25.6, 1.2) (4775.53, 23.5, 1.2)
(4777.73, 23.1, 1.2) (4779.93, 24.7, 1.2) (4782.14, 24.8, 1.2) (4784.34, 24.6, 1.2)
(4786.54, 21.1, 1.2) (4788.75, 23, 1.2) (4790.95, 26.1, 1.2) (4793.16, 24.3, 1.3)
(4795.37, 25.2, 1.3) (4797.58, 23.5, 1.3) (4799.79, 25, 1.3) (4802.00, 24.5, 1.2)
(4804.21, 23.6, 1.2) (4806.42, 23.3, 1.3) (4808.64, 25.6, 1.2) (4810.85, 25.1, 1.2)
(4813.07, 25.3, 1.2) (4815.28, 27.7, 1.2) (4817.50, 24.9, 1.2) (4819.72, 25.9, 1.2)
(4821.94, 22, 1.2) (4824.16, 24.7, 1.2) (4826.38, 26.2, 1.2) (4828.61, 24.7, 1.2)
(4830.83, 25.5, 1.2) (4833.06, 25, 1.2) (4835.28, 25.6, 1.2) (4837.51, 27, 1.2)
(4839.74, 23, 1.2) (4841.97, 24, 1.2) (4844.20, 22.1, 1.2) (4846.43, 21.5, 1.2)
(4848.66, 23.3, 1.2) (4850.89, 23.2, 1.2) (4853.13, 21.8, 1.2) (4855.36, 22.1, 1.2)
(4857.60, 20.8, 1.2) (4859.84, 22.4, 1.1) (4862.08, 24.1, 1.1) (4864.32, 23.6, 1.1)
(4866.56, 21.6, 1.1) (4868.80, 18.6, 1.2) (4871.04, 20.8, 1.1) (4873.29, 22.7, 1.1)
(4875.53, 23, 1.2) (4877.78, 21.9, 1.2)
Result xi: 0.916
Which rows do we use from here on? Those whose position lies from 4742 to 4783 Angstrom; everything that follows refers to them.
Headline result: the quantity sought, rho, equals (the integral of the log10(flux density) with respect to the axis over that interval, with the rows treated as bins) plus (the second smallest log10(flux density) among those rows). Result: 57.6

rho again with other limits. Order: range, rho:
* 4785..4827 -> 59.7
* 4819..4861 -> 59.0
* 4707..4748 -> 57.7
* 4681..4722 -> 57.3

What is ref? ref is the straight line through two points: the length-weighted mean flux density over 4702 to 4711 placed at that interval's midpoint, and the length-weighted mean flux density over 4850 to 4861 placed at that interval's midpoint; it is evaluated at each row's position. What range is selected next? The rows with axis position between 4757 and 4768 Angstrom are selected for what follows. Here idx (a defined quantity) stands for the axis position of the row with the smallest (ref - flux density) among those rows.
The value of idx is 4762.36 Angstrom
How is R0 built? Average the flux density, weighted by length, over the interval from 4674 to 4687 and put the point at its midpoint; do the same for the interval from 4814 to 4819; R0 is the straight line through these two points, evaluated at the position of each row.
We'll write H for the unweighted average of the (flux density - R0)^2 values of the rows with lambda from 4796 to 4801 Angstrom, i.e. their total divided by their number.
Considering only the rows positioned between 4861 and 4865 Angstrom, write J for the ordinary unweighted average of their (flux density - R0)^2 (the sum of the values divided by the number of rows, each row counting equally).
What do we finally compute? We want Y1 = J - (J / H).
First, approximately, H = 3.1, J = 11.8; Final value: 8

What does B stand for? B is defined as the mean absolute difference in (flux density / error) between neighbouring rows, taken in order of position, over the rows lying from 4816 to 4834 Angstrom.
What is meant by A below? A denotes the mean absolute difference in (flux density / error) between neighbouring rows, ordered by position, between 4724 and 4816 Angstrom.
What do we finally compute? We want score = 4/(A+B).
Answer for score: 1.47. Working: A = 1.3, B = 1.4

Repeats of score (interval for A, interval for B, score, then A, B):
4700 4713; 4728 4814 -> 1.04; 2.5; 1.3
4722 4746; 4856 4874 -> 1.09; 1.4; 2.3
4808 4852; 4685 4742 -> 1.27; 1.3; 1.9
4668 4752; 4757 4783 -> 1.25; 1.7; 1.5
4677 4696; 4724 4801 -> 1.36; 1.6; 1.3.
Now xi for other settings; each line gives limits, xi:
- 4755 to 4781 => 0.945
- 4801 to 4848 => 0.890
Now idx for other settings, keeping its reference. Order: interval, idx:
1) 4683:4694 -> 4684.05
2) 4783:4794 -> 4790.95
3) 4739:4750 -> 4740.47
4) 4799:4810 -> 4808.64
